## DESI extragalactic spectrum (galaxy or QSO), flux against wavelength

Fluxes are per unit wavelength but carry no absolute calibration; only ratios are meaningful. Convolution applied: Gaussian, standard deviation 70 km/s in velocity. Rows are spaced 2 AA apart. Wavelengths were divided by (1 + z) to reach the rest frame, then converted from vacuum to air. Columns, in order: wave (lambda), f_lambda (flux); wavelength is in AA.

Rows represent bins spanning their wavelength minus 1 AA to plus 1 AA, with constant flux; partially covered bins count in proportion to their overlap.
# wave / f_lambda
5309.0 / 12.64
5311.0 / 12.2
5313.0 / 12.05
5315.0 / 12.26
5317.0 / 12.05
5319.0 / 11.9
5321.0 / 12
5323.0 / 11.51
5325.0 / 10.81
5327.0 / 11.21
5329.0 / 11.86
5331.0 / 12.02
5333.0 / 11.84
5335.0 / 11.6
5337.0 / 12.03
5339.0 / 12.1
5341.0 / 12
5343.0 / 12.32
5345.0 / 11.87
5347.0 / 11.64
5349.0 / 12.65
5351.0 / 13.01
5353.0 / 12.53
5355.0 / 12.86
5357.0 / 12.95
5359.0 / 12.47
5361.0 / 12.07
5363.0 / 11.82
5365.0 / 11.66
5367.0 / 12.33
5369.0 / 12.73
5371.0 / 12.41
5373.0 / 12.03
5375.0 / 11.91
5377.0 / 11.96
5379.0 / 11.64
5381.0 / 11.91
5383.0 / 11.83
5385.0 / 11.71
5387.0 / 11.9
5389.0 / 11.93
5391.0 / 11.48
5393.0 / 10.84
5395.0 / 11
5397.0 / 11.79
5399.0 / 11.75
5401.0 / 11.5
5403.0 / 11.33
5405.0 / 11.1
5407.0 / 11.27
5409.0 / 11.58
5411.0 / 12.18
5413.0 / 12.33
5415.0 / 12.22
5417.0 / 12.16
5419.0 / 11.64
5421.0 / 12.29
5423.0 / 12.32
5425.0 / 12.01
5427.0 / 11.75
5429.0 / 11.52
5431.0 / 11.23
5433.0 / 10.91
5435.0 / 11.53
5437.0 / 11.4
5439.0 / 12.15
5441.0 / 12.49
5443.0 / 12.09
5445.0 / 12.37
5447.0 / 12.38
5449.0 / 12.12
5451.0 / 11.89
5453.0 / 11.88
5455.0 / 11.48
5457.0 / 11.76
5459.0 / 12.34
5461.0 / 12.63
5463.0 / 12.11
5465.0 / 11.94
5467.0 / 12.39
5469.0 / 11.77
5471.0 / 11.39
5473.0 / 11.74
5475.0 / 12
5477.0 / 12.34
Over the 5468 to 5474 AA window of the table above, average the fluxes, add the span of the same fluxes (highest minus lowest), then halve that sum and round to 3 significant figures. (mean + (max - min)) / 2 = 6.01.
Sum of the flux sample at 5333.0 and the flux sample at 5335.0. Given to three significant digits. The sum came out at 23.4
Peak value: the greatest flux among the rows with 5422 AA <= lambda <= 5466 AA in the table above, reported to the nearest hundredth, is 12.63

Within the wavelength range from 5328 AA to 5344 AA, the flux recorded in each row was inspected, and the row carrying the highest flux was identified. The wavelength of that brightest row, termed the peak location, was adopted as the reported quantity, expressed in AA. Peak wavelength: 5343.0 AA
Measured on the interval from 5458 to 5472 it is 5461.0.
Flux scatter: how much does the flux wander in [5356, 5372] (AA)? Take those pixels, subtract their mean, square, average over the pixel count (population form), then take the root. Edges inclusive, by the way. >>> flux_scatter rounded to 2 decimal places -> 0.41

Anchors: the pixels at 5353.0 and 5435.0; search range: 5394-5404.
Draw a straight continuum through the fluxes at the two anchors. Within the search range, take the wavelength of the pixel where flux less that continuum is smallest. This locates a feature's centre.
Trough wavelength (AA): 5395.0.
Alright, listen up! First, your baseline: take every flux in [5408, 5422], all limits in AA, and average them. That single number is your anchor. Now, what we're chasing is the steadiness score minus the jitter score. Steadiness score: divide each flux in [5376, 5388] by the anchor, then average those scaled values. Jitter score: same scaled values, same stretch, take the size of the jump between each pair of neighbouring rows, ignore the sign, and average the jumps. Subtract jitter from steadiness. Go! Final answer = 0.96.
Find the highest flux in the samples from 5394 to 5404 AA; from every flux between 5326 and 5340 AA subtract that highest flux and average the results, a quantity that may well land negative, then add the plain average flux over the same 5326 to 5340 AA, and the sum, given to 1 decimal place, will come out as 11.8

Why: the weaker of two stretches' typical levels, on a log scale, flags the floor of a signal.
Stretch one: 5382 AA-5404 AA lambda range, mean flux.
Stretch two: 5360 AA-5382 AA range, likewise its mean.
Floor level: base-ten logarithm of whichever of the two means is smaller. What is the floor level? 1.06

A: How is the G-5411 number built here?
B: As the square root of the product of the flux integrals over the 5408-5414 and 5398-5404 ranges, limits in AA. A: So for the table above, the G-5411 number 70.7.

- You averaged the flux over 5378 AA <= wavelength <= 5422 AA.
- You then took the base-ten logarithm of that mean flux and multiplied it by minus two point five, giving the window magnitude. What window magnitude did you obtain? -2.67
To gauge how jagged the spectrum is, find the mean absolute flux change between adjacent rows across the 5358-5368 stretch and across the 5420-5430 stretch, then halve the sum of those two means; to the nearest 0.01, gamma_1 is 0.29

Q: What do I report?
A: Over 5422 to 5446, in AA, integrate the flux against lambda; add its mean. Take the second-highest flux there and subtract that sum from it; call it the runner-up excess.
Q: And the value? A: -283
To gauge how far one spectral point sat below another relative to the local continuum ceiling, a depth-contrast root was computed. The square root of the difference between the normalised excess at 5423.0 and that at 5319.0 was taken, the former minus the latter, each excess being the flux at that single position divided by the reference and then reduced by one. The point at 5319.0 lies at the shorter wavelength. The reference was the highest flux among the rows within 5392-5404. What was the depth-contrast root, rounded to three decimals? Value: 0.189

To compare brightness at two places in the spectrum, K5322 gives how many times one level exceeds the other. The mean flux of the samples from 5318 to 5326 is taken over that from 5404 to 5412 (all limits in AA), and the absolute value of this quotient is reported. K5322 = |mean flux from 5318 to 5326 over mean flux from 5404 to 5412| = 1.00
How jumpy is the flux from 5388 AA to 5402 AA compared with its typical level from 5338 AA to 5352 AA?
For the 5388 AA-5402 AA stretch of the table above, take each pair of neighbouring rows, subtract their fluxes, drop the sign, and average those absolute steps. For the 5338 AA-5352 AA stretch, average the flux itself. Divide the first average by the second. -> 0.0318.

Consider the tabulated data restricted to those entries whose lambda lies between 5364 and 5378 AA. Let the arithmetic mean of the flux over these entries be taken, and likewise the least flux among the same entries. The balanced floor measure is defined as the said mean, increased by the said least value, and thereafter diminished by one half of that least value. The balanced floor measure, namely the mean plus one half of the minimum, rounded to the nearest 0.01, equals 17.98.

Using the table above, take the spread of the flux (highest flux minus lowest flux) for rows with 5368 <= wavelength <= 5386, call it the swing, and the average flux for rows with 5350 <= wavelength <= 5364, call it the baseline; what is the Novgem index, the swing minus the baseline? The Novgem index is -11.4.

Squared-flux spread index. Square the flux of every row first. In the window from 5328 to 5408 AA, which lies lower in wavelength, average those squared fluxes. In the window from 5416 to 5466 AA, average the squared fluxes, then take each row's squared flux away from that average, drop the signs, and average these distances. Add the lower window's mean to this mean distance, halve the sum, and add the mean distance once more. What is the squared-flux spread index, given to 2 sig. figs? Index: 84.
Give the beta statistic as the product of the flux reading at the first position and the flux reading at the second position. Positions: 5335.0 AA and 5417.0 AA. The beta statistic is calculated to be 141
